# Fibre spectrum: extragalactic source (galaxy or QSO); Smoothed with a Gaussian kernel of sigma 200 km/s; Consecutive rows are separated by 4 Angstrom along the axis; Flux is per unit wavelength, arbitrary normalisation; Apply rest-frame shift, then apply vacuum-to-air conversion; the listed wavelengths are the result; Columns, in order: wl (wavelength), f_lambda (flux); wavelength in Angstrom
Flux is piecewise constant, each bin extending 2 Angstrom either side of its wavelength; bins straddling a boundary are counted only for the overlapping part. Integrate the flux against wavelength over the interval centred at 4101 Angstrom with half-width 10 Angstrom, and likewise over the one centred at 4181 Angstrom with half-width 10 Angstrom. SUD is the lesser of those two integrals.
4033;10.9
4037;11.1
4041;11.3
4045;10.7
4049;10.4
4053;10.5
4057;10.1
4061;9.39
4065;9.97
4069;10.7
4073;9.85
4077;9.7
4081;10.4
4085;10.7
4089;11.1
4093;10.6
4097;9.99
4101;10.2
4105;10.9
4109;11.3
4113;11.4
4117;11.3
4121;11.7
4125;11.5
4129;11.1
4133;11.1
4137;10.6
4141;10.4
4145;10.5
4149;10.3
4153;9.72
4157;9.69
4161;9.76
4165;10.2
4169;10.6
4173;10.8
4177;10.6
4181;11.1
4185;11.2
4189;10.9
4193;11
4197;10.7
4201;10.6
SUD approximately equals 212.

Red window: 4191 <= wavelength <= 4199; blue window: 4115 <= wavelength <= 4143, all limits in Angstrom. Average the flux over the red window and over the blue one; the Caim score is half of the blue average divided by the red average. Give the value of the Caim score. 0.51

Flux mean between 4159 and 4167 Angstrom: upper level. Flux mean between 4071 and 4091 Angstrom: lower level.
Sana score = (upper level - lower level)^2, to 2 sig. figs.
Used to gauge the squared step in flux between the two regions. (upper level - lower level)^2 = 0.14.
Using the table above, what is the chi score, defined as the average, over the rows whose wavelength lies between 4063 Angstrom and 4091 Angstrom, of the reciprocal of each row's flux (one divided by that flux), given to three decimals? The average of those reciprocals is 0.097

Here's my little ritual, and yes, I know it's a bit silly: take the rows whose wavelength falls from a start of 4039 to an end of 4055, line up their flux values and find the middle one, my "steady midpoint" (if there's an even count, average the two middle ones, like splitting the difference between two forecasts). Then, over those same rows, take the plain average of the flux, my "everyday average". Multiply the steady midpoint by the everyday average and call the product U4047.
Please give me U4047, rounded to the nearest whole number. 114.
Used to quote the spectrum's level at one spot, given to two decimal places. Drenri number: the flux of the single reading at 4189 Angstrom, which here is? 10.90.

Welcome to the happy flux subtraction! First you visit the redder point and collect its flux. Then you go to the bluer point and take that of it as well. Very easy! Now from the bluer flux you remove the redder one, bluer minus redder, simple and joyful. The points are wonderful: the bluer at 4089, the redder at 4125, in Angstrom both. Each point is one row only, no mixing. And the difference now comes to -0.40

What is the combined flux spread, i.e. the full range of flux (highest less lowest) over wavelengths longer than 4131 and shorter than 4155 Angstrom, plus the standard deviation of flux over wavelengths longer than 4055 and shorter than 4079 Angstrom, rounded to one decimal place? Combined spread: 1.8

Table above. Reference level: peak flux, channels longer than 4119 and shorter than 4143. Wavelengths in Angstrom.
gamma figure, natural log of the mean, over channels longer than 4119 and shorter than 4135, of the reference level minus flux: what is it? -1.0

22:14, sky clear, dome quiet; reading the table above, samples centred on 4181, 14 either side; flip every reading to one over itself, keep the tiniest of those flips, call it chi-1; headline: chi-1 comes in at 0.089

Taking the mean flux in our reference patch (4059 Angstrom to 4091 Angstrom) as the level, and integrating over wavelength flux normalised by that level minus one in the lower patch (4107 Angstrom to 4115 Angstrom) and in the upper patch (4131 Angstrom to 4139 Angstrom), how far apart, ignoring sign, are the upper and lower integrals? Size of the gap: 0.391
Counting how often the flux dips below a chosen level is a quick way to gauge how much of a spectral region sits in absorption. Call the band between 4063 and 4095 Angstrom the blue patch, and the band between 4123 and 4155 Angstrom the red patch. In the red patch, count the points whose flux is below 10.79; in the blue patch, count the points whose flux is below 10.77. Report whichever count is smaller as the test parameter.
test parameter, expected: 5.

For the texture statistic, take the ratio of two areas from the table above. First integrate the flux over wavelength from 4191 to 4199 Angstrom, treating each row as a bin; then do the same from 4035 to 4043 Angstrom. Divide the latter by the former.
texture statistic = 1.032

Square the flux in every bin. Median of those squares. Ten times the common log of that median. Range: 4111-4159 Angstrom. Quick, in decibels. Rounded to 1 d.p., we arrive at 20.7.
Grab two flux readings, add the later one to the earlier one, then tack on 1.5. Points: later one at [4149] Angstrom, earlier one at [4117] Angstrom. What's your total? 23.1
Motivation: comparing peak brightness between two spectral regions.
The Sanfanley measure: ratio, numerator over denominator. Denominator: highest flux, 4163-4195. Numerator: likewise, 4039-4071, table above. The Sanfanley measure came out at 1.01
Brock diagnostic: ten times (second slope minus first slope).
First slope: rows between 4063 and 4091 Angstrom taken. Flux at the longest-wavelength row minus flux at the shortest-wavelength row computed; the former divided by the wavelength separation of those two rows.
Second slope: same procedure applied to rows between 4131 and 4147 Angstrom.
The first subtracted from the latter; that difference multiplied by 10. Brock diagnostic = -0.97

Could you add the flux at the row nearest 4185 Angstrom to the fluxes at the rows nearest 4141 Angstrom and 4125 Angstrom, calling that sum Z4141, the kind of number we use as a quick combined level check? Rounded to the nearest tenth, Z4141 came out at 33.1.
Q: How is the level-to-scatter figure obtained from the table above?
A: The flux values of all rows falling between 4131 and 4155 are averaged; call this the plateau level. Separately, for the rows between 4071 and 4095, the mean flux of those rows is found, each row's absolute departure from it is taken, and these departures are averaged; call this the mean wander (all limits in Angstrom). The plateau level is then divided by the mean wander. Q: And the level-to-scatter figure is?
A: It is 25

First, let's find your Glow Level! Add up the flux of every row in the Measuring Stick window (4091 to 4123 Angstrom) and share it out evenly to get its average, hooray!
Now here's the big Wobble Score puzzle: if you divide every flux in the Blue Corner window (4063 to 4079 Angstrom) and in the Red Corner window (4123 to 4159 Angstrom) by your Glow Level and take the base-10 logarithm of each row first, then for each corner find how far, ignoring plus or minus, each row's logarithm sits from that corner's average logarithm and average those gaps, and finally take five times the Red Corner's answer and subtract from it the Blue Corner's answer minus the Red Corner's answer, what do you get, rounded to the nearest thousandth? 0.102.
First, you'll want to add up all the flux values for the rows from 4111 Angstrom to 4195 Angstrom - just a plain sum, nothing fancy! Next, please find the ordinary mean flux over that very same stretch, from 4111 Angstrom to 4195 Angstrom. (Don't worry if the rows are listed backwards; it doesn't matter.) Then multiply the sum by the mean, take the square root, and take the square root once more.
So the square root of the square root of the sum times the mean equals 7.0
